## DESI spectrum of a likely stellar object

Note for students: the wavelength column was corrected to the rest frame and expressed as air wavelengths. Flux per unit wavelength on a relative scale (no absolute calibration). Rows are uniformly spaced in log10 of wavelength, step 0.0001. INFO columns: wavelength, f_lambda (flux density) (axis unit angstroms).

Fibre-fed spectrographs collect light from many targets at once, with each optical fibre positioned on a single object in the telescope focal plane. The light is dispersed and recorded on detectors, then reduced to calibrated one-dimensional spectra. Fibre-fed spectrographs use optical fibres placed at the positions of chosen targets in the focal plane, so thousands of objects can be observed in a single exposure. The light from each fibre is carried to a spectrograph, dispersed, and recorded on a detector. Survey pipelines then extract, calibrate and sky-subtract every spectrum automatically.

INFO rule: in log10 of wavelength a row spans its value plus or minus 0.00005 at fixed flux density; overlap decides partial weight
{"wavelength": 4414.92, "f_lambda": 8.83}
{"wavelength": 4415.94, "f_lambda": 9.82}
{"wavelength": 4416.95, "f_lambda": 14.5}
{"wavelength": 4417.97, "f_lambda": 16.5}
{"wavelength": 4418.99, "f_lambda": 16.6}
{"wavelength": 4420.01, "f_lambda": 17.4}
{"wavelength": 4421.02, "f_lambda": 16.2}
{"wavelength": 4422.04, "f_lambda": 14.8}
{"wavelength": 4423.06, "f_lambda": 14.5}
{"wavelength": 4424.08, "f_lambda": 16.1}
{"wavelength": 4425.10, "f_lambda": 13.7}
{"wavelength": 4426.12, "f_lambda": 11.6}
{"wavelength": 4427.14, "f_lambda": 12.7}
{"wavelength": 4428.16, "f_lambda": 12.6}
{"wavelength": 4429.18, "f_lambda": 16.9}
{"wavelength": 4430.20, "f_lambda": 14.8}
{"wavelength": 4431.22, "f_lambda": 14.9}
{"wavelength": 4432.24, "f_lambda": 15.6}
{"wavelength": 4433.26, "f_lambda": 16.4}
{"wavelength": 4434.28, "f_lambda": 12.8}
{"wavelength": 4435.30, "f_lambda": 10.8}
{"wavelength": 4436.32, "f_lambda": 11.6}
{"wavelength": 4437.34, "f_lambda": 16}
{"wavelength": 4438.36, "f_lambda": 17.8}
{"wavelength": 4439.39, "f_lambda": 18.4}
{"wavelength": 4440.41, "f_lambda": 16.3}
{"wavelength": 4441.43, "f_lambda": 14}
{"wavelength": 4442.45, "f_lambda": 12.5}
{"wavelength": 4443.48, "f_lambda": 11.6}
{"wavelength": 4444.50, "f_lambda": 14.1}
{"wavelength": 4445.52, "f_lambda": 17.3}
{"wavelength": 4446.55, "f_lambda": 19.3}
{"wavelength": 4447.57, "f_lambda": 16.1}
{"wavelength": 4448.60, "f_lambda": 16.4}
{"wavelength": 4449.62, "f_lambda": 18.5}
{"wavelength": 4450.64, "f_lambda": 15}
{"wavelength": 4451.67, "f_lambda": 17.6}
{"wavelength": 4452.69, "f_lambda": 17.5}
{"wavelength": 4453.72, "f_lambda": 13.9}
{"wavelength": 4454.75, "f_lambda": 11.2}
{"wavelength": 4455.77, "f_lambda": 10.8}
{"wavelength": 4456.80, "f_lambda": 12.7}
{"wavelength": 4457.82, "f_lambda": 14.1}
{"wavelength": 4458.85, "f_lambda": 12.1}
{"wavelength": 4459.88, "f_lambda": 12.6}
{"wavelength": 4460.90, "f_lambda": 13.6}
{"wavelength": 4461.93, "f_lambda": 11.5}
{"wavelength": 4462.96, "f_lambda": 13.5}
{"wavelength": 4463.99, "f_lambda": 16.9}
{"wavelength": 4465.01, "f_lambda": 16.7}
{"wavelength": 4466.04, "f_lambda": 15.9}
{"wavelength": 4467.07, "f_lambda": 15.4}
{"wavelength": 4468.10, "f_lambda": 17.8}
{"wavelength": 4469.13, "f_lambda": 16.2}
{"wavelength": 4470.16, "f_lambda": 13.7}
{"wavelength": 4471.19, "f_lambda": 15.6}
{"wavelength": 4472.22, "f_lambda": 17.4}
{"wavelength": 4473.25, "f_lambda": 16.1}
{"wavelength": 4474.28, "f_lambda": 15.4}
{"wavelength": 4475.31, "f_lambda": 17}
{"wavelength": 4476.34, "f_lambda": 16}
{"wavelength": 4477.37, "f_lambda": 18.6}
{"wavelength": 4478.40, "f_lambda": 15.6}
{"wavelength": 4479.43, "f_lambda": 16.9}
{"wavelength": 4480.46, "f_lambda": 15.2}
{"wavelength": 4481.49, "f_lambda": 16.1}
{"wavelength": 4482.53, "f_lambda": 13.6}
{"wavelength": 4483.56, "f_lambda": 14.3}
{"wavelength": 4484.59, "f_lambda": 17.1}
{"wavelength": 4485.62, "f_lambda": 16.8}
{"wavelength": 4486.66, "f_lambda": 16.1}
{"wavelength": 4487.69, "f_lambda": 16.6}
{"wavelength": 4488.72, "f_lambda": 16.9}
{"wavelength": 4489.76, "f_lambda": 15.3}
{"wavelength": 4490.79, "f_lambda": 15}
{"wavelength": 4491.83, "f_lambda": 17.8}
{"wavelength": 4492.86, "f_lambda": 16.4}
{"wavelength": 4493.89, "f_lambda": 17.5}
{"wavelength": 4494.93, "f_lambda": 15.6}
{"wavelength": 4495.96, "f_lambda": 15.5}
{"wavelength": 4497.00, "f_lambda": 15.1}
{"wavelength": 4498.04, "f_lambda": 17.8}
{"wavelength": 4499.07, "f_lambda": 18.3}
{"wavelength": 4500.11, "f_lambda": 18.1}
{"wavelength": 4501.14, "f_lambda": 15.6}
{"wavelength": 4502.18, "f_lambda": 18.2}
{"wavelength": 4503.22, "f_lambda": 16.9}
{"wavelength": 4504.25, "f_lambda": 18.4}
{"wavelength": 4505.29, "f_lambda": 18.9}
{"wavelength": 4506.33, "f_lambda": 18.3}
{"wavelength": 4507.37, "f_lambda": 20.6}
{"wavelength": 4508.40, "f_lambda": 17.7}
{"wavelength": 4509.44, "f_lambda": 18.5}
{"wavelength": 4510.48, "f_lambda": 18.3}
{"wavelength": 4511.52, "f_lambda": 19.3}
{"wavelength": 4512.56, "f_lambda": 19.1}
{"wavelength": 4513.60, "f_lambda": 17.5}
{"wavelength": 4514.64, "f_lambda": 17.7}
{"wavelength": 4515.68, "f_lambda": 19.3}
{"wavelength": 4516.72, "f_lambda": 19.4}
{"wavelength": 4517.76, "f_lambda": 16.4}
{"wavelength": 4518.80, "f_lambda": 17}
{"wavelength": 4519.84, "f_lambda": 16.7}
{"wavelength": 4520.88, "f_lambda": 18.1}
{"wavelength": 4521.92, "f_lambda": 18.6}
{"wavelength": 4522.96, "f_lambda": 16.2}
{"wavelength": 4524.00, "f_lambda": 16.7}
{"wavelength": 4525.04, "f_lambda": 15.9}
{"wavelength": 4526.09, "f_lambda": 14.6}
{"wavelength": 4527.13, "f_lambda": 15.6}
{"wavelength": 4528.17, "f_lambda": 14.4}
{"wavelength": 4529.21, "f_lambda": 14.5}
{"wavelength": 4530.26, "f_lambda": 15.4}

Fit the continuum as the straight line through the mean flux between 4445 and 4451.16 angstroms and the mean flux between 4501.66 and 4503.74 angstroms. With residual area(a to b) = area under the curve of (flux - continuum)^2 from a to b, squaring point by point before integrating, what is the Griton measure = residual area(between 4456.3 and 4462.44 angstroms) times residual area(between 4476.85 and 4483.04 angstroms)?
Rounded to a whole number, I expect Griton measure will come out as 3300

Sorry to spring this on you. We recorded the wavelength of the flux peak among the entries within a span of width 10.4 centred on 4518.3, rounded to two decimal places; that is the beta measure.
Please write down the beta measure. 4516.72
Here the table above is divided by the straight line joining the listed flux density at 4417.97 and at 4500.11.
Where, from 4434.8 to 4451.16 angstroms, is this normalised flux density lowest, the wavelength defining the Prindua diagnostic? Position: 4435.30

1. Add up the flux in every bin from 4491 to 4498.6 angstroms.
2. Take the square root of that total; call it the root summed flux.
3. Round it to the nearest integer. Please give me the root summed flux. 11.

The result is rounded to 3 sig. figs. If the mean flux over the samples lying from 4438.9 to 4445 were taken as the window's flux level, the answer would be 14.5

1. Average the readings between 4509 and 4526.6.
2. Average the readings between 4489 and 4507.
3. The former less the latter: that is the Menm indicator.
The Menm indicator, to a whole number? 1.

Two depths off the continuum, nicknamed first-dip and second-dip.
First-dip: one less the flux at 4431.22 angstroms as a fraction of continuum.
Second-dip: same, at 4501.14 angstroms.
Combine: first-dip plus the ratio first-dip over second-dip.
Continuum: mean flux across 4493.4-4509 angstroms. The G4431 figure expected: 1.5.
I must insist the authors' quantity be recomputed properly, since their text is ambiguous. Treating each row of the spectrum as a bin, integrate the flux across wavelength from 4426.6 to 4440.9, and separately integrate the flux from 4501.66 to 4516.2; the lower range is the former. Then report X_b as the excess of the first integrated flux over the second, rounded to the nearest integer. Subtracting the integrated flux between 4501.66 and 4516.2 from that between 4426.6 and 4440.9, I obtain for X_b -57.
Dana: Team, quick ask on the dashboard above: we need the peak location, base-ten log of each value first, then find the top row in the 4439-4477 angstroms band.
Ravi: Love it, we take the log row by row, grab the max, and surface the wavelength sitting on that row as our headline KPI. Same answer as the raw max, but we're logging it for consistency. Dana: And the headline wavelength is 4446.55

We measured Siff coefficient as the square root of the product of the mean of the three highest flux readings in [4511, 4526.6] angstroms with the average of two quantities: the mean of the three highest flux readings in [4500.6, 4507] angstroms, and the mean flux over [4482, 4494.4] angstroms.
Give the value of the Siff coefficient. 18.3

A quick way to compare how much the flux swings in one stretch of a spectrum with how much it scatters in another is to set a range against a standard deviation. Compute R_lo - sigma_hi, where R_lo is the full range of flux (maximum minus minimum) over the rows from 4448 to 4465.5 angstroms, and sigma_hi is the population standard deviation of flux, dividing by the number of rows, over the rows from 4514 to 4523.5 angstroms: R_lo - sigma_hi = 7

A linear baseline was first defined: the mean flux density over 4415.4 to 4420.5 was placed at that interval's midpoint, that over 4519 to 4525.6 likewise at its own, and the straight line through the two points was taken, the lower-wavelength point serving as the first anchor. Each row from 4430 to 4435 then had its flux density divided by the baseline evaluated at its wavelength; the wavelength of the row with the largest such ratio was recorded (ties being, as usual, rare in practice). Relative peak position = 4433.26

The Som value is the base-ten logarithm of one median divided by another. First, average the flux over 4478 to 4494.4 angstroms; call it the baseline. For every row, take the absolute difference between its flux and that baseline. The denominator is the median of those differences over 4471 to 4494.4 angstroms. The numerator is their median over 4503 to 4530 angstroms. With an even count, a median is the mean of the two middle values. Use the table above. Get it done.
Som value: 0.3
